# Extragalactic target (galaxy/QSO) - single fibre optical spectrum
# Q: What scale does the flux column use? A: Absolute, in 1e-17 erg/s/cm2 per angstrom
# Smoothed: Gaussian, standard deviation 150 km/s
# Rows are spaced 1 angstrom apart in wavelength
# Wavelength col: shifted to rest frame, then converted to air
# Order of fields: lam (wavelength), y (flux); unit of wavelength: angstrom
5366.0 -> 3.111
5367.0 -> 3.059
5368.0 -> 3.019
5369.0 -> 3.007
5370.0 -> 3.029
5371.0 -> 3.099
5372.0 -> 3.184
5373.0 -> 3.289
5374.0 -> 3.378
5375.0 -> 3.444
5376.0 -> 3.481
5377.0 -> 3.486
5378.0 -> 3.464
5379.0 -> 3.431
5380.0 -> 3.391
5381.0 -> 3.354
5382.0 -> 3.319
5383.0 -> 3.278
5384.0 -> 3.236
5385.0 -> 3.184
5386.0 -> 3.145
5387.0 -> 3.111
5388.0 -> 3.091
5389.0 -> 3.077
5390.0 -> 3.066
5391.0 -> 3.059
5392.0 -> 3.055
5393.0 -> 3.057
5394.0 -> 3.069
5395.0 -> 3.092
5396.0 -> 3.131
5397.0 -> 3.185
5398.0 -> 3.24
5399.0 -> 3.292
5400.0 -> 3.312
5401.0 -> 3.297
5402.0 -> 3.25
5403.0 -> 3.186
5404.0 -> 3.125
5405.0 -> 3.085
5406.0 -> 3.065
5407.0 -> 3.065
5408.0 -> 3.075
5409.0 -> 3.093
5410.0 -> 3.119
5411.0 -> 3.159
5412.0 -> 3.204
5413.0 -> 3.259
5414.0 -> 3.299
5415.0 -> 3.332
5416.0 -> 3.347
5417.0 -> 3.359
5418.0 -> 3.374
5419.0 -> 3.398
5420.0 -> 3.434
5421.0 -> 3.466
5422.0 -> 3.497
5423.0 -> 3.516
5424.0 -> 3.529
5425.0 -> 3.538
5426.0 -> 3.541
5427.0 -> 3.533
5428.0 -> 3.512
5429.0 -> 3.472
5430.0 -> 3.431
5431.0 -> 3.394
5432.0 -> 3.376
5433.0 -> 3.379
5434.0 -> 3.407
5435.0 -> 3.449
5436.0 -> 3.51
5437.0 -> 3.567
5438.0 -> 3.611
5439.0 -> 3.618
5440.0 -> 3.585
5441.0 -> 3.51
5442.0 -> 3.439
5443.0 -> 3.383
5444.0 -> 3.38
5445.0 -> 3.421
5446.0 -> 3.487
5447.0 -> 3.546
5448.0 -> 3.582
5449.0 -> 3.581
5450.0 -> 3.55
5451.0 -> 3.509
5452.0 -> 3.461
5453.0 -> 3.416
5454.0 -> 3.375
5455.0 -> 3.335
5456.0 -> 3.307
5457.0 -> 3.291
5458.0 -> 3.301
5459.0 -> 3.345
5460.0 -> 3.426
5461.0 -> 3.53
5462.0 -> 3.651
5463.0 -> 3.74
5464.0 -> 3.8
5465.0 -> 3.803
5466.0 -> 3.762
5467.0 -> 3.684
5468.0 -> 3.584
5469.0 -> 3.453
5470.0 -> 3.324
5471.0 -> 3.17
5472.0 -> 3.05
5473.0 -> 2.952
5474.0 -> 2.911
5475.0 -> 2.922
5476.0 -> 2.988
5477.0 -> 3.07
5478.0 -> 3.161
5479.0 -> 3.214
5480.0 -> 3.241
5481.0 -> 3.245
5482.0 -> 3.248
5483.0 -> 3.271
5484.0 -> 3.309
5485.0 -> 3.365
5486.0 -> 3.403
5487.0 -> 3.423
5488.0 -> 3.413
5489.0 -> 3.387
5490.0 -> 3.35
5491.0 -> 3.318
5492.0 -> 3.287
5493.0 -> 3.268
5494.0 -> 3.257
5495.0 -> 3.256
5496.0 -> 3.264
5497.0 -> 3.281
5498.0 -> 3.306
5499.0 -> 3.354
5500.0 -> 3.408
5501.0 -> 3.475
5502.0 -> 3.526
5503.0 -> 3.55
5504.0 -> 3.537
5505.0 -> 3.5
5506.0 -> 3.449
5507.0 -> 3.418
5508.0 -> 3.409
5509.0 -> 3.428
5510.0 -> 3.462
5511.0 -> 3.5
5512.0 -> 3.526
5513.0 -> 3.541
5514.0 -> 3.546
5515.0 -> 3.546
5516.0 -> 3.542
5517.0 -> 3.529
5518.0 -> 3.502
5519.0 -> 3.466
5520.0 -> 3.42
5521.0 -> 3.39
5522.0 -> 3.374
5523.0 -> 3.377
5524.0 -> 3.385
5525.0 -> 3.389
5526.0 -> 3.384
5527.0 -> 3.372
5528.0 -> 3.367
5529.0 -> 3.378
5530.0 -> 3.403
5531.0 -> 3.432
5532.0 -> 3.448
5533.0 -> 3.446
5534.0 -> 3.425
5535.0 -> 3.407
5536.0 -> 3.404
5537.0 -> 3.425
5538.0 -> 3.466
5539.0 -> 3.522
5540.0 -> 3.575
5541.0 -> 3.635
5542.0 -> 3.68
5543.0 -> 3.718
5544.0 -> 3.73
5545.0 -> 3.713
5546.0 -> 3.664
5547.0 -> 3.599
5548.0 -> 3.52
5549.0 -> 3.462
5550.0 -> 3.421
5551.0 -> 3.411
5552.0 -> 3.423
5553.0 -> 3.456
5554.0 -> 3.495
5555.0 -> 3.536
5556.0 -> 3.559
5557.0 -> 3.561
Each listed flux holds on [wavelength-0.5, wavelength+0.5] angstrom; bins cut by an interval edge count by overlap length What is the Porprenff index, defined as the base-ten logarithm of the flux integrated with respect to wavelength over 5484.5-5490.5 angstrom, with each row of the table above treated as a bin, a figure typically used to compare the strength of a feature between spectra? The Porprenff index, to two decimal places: 1.31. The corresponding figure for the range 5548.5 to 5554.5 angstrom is 1.32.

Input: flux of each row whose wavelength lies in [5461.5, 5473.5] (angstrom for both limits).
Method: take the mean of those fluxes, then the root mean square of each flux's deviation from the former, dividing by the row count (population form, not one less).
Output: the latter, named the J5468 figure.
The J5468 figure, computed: 0.29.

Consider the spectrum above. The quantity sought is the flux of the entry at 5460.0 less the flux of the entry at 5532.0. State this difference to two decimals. -0.02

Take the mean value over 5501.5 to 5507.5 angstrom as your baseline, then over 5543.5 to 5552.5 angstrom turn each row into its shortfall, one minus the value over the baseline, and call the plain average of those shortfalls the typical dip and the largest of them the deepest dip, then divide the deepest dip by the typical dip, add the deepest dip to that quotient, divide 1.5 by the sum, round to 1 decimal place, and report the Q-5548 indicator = -0.9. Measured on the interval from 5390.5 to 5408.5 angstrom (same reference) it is 1.1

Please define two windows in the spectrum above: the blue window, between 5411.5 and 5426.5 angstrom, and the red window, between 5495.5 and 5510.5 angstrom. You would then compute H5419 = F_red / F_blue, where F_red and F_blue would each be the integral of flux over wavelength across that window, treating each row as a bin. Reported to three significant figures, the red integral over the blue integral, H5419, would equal 1.01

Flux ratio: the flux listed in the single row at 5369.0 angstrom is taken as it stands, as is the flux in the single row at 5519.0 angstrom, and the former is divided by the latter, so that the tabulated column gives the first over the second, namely 0.868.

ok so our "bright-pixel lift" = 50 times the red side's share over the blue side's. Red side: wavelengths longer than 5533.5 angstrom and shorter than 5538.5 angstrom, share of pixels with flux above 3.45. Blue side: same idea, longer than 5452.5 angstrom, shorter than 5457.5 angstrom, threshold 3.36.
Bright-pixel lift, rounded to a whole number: 25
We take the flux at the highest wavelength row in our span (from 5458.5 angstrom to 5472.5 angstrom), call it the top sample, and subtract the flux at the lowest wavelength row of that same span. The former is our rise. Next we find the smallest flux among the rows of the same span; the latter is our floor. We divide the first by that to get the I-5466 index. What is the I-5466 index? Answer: -0.10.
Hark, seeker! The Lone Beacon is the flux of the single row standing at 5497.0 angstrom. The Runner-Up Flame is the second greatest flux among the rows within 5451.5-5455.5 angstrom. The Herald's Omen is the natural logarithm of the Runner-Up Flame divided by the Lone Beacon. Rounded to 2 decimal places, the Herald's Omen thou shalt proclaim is 0.04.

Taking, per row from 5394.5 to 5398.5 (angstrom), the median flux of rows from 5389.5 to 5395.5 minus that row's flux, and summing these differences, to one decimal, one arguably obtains -0.4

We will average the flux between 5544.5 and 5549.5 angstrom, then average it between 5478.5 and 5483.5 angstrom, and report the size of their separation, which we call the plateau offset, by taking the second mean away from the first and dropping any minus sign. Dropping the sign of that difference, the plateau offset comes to 0.35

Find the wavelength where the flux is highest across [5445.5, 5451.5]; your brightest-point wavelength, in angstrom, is 5448.0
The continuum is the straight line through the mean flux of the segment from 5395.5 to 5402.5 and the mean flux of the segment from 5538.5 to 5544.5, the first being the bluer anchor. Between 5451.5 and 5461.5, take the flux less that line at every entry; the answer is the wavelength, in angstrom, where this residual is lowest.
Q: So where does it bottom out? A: 5457.0 angstrom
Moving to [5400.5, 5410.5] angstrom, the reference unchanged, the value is 5407.0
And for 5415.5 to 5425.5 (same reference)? 5416.0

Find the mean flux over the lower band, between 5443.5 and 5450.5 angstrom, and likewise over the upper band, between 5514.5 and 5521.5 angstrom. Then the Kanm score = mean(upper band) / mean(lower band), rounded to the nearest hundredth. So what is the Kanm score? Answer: 0.99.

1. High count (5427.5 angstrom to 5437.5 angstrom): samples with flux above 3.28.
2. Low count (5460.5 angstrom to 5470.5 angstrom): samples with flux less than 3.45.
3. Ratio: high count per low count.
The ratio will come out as 10.0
